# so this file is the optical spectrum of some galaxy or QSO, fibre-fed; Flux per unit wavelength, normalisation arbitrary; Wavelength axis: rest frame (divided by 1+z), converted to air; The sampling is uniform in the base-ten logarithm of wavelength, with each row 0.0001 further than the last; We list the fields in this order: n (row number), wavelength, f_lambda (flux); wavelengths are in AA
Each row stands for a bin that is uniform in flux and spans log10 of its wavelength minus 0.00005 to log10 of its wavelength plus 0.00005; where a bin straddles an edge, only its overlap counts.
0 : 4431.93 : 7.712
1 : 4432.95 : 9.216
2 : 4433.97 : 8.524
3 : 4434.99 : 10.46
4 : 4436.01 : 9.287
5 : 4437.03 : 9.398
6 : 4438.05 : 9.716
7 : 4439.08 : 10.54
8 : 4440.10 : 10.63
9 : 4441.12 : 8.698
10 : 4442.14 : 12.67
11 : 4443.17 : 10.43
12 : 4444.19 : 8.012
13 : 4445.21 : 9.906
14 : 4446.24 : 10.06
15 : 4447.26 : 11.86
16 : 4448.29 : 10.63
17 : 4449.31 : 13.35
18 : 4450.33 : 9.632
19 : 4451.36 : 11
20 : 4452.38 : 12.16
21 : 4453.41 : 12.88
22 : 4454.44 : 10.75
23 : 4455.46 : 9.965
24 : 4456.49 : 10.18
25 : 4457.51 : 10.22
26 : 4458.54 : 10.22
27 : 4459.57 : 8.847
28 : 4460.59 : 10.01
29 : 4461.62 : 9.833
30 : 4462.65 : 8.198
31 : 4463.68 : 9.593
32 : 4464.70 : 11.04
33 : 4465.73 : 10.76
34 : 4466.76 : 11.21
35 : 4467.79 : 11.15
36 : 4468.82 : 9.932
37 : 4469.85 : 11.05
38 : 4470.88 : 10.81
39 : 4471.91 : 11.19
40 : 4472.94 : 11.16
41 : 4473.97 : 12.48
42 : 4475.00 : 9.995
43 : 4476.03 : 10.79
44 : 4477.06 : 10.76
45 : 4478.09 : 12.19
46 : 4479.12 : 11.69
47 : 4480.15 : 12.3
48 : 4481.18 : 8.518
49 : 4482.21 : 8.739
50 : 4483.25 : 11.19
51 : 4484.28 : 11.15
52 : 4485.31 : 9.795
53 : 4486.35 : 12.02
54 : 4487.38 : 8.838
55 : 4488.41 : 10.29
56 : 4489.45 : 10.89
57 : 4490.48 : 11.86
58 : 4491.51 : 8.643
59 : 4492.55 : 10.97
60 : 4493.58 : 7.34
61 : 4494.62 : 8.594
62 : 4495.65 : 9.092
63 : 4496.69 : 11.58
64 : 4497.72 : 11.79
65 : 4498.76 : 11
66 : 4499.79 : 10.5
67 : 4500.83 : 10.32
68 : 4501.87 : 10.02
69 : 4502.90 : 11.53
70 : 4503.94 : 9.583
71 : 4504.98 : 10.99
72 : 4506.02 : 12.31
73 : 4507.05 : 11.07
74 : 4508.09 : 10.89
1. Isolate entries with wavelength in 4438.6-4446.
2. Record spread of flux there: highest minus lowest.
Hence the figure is 4.7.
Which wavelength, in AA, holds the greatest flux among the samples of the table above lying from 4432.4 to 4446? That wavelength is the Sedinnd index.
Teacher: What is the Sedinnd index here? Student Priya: 4442.14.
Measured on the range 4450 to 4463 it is 4453.41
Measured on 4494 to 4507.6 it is 4506.02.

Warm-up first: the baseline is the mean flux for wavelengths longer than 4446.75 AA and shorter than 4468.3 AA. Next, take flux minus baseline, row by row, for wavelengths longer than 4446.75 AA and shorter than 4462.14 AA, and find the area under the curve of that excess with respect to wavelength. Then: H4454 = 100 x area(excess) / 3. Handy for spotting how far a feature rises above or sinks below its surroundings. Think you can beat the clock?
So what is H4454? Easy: 65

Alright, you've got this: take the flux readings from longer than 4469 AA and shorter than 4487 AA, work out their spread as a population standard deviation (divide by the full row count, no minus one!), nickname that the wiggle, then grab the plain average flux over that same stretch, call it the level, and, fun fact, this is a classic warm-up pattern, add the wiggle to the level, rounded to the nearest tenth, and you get 12.0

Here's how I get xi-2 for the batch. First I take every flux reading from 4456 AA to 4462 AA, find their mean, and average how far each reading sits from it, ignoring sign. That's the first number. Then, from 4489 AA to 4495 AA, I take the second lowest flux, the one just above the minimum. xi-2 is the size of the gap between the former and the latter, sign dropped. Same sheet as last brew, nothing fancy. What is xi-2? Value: 8.23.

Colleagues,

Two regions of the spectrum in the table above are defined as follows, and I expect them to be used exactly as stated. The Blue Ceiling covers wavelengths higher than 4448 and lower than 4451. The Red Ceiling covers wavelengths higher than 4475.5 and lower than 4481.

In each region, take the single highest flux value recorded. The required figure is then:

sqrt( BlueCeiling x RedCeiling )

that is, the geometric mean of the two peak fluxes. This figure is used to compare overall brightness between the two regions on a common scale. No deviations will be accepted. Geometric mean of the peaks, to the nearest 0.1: 12.8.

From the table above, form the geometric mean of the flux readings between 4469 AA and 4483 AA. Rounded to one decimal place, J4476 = 10.8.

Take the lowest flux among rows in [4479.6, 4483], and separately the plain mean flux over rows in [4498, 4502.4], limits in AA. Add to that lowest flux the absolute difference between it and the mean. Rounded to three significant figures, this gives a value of 10.5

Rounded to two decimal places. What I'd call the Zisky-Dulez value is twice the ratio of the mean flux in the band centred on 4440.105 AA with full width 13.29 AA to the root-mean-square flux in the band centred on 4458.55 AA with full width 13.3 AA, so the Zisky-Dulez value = 1.90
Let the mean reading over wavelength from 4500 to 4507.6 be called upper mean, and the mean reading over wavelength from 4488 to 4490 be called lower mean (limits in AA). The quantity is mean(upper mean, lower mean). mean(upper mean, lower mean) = 10.7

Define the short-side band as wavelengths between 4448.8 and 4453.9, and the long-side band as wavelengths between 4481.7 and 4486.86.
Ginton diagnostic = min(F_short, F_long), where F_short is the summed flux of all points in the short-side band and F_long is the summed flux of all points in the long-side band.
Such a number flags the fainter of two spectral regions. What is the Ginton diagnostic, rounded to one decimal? 52.9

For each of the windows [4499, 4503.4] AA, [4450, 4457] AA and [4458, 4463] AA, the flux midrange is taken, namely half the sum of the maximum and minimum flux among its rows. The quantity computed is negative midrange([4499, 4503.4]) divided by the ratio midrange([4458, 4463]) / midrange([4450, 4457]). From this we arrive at -13.2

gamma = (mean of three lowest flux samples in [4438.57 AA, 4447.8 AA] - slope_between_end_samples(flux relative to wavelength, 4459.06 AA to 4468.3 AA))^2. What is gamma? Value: 74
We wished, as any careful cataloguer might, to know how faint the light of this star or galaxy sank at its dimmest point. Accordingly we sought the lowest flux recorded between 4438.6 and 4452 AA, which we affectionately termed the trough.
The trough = 8.012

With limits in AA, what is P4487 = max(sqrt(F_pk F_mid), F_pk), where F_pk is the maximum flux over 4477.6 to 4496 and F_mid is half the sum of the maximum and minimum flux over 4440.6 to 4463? 12.3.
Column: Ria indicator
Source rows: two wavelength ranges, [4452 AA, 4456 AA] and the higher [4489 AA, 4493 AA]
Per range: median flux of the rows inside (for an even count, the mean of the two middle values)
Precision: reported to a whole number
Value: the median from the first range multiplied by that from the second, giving 125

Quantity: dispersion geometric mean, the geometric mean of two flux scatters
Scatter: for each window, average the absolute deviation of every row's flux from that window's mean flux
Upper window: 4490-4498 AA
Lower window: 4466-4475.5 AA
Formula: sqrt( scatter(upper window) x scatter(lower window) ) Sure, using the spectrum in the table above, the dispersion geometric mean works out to 0.89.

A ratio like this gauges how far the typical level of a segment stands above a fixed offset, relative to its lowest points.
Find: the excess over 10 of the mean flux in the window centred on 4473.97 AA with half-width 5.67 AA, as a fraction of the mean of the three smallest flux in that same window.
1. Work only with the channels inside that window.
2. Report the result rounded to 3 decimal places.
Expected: 0.107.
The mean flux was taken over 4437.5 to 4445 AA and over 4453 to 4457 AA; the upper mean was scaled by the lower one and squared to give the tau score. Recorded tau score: 1.17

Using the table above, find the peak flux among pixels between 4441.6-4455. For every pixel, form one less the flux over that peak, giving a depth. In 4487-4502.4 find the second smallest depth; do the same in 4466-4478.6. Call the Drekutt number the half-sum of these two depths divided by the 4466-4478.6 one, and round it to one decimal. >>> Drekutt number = 1.2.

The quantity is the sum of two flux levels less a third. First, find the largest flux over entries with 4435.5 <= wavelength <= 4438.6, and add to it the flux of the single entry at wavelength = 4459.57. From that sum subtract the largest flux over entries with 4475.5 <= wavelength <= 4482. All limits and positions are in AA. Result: 6.3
